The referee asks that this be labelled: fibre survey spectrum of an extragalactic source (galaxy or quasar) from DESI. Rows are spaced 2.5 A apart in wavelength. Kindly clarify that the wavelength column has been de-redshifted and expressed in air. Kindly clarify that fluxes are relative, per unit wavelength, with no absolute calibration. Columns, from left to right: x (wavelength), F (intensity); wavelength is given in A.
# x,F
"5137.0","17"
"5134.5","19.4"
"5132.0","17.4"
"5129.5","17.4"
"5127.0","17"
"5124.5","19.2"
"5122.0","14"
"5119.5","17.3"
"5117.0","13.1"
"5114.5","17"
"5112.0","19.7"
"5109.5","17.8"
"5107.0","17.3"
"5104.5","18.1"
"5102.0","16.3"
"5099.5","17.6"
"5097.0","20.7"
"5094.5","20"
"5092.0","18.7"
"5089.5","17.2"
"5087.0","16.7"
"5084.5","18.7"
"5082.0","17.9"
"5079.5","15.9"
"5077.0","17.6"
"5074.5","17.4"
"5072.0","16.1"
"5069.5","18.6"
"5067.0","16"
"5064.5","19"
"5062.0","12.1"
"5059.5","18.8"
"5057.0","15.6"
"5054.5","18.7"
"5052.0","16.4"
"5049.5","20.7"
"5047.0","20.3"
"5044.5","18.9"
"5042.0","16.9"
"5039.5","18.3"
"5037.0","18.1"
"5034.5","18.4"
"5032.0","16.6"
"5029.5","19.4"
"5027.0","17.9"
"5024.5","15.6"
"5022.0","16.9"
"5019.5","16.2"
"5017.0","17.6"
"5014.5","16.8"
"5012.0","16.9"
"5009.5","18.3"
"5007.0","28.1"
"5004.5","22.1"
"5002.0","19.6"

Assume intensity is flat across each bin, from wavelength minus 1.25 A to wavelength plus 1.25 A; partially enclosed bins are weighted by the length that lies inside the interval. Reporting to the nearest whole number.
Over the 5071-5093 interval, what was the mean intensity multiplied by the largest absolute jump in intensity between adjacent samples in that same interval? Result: 35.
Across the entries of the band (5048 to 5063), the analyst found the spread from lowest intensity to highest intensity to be 8.6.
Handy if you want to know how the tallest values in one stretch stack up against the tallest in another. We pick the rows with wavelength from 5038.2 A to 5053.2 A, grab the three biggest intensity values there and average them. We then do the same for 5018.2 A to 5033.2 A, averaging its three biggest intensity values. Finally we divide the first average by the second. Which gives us 1.11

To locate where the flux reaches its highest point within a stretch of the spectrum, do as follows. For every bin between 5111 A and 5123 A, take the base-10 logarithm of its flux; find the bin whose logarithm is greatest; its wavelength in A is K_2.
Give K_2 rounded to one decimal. 5112.0 A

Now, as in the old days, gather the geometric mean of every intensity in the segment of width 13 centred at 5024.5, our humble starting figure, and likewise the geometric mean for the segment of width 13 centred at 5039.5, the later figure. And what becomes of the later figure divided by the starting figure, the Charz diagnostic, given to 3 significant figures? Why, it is 1.06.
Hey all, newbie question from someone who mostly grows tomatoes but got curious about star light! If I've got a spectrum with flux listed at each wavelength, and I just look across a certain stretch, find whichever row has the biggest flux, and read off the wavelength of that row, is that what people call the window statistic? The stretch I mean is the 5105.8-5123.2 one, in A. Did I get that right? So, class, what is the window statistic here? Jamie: 5112.0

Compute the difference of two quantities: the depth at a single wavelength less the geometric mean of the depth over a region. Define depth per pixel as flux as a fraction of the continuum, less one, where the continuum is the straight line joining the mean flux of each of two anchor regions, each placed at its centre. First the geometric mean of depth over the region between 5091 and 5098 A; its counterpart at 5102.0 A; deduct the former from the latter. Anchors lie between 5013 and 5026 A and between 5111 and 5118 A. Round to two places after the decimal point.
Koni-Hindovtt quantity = -0.20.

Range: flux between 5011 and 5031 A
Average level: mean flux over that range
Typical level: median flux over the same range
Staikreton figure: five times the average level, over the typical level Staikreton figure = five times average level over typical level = 5.08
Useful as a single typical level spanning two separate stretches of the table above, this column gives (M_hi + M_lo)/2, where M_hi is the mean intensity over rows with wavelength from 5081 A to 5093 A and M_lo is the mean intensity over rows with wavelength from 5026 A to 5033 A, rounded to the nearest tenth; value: 17.9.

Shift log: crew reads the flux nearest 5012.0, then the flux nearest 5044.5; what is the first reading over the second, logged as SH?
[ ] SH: 0.89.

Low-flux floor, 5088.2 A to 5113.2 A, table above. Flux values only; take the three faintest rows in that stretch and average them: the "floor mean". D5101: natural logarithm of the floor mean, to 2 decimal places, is 2.83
